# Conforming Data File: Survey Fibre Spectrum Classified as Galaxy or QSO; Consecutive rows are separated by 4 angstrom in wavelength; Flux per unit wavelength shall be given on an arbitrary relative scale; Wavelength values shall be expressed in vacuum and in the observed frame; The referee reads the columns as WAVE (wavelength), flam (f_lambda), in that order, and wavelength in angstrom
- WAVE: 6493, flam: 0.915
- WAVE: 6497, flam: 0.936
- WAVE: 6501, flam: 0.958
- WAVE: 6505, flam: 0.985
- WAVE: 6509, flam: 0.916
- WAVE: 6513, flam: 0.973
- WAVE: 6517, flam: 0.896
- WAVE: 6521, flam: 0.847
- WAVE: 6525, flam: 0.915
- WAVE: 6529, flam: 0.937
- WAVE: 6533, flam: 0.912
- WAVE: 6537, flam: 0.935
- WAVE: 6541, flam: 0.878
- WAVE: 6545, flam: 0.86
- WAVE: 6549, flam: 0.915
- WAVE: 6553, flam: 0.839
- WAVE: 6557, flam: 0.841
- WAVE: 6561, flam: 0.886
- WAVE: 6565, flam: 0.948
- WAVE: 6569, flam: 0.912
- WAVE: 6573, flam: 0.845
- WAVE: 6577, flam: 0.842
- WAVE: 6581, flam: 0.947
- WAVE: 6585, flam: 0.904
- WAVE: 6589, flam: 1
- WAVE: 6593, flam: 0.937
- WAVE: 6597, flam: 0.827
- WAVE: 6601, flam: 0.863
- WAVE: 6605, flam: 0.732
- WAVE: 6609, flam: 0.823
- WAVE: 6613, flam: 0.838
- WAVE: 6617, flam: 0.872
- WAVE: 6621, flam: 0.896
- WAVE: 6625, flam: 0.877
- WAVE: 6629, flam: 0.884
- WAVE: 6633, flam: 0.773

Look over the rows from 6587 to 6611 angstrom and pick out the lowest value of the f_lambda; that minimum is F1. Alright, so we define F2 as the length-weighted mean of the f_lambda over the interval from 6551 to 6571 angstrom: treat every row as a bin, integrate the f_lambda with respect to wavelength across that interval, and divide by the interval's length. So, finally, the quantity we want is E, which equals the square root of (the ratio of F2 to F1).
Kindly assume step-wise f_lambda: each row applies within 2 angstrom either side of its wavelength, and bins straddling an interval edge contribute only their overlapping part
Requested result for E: 1.10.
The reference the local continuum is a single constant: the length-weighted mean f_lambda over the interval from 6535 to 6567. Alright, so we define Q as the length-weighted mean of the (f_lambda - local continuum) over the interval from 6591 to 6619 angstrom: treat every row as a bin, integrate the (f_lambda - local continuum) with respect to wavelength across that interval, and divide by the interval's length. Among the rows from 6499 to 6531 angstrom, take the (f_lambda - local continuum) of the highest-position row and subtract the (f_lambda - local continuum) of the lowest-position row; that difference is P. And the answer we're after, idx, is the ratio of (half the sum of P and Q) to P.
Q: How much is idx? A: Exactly 1.6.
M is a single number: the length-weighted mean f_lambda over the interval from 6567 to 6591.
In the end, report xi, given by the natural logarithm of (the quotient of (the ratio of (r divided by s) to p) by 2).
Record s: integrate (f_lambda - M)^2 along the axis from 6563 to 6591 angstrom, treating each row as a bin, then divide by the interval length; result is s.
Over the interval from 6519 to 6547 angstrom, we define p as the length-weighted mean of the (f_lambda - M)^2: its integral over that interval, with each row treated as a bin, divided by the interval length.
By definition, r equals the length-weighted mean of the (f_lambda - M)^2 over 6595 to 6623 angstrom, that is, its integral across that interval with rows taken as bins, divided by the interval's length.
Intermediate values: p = 0.0012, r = 0.0076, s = 0.0028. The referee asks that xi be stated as 7.0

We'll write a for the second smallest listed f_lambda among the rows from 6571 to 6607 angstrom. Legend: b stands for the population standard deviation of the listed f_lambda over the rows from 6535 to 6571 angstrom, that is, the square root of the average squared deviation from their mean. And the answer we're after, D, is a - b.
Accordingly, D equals 0.79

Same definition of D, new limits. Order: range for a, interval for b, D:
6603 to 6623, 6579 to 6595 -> 0.79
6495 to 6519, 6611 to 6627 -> 0.90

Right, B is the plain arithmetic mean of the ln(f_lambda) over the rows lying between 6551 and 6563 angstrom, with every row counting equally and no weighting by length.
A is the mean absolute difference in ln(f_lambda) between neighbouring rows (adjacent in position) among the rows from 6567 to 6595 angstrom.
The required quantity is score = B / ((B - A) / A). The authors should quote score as 0.048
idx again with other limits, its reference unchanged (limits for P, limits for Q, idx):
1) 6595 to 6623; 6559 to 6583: 0.6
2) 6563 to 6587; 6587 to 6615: 0.8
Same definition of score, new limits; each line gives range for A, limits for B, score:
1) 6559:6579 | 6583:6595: 0.025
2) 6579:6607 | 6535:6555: 0.052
